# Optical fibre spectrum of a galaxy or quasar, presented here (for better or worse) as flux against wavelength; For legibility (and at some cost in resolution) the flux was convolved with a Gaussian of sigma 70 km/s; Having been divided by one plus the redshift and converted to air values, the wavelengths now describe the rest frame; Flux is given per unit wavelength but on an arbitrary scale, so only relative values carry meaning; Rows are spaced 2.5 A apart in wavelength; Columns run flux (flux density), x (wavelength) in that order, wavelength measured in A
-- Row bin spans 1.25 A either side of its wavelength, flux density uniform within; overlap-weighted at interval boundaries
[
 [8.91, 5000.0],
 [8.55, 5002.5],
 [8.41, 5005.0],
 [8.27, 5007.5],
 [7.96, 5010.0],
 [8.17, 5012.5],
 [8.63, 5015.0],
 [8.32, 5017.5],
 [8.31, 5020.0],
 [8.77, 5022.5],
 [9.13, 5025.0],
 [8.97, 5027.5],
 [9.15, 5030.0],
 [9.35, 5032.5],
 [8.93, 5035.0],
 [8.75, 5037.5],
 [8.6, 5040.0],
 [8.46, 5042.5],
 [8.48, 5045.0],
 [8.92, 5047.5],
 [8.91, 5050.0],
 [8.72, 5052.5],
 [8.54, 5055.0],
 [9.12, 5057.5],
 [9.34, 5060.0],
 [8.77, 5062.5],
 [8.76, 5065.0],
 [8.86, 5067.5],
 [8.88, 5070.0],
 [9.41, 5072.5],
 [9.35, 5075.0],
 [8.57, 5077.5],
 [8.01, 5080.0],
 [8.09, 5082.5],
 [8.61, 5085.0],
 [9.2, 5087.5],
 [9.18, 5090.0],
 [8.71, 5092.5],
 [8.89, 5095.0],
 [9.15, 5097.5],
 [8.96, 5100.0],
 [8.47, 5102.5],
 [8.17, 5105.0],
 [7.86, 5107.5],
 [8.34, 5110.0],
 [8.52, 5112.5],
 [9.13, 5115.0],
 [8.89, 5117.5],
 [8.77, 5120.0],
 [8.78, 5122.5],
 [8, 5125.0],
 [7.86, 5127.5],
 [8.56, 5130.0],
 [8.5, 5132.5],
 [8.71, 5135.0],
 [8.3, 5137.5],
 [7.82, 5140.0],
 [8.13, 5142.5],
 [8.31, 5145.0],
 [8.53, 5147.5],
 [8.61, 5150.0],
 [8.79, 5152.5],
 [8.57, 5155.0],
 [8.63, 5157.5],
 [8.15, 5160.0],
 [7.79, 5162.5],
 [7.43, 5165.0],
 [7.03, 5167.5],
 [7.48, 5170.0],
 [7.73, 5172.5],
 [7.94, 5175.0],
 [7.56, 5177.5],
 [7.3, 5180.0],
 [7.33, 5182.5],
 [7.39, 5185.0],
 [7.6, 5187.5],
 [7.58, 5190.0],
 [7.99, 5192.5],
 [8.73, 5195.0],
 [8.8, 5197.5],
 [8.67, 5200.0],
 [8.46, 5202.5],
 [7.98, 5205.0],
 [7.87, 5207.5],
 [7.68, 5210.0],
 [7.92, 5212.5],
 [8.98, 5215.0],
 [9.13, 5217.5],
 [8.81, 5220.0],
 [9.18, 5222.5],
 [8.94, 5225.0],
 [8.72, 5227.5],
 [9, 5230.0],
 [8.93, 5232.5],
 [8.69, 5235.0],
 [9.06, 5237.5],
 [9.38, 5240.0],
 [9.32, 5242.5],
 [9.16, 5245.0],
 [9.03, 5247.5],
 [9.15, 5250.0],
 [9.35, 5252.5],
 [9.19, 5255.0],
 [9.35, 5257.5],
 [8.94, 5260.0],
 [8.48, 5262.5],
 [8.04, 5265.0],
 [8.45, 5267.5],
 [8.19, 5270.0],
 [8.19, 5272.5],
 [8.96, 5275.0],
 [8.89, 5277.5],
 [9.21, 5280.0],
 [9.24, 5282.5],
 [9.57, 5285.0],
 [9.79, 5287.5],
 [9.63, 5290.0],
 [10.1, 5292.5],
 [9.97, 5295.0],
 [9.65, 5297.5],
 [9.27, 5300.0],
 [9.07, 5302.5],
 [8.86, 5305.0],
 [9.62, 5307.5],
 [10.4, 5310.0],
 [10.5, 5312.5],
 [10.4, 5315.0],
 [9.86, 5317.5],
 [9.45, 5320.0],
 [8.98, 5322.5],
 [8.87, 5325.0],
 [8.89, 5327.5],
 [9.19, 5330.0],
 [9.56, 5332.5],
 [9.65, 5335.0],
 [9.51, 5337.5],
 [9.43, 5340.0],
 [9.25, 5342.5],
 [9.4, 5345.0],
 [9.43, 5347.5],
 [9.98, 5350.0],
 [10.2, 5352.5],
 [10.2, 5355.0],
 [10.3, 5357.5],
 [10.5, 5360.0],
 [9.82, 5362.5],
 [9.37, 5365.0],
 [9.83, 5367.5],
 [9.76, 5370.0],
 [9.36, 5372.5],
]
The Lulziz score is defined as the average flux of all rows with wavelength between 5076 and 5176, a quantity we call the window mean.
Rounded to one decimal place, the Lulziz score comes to 8.4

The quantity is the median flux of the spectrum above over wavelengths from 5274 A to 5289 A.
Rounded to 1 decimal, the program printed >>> 9.2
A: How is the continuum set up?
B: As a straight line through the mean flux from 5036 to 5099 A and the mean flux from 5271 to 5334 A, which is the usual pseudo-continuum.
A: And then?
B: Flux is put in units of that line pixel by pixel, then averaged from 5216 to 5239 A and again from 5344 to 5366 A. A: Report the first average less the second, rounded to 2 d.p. -0.07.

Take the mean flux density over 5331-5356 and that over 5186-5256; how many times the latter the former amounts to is 1.11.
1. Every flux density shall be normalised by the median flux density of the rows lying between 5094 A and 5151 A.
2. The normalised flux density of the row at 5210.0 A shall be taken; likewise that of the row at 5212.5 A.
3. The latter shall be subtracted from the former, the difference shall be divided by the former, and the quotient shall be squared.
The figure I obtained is 0.0010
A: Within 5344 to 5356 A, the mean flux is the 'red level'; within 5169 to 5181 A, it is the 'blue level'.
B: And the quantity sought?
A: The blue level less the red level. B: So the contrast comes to -2.2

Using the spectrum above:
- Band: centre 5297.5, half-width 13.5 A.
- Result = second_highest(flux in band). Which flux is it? 10.1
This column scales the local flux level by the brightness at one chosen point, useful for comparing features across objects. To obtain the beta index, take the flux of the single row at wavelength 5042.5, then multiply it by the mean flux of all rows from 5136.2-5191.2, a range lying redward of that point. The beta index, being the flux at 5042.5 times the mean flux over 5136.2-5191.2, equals 66.9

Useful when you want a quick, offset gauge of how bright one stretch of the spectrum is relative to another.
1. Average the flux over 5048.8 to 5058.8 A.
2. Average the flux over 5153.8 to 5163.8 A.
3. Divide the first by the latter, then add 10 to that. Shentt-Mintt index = 11.1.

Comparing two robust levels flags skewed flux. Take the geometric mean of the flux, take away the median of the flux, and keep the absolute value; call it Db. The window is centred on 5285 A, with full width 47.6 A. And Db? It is 0.12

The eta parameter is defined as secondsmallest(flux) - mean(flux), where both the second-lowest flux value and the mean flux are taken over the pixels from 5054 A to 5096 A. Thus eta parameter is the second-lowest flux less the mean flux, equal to -0.75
